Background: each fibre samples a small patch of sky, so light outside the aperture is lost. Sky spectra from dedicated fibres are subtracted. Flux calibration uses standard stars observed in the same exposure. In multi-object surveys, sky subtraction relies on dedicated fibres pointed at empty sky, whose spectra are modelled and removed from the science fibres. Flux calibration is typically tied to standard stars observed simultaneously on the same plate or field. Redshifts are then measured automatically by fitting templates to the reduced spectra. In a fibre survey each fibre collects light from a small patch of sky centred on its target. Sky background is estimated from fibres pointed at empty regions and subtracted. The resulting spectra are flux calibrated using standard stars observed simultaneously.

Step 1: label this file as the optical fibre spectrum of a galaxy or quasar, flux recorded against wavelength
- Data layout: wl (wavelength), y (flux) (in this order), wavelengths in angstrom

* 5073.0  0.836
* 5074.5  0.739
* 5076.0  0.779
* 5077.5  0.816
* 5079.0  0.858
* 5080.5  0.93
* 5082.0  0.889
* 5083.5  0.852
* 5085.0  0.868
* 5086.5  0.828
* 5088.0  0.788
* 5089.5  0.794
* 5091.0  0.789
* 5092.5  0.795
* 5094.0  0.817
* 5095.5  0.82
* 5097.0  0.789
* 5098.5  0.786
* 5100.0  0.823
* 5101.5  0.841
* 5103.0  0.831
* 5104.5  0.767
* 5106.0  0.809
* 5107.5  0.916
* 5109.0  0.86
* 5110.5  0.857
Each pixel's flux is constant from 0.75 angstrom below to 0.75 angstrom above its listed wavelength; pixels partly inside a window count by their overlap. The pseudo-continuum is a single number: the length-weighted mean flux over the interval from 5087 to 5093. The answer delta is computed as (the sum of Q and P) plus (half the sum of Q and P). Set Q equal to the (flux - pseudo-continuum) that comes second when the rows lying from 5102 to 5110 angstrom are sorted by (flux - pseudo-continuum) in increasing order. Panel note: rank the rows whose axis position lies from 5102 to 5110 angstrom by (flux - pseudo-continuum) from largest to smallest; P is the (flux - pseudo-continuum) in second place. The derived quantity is 0.12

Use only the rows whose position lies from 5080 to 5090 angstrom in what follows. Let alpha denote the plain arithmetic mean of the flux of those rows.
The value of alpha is 0.850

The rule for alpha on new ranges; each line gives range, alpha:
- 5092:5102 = 0.810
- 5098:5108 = 0.825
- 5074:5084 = 0.838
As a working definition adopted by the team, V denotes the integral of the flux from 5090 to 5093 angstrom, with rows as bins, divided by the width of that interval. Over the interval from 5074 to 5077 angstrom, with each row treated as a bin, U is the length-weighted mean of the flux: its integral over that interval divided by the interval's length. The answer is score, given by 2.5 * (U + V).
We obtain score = 3.89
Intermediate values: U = 0.77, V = 0.792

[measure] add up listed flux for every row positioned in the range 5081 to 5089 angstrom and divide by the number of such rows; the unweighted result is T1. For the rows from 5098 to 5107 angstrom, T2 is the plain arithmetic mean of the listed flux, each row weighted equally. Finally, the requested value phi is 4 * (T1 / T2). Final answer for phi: 4.18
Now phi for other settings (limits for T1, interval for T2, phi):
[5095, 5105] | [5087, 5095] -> 4.06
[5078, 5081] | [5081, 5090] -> 4.27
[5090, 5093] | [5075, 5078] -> 3.97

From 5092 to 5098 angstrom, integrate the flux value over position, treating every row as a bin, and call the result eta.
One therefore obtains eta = 4.83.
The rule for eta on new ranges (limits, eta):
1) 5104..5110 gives 5.05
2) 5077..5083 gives 5.25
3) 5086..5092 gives 4.79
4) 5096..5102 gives 4.85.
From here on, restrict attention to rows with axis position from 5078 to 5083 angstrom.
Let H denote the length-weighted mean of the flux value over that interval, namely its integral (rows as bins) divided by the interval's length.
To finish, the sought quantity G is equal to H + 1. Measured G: 1.89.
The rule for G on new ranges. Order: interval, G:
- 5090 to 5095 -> 1.80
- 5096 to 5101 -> 1.80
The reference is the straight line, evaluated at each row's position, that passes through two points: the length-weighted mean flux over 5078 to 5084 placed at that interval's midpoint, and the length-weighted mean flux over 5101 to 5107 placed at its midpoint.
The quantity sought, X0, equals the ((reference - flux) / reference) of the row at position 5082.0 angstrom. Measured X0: -0.01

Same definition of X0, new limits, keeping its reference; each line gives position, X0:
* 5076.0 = 0.13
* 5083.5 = 0.02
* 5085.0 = 0.00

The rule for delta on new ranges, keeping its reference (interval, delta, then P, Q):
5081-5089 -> 0.17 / 0.08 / 0.035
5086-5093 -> 0.00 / 0.00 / -0.004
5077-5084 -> 0.23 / 0.10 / 0.059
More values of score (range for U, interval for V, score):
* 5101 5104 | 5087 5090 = 4.06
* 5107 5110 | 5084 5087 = 4.33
